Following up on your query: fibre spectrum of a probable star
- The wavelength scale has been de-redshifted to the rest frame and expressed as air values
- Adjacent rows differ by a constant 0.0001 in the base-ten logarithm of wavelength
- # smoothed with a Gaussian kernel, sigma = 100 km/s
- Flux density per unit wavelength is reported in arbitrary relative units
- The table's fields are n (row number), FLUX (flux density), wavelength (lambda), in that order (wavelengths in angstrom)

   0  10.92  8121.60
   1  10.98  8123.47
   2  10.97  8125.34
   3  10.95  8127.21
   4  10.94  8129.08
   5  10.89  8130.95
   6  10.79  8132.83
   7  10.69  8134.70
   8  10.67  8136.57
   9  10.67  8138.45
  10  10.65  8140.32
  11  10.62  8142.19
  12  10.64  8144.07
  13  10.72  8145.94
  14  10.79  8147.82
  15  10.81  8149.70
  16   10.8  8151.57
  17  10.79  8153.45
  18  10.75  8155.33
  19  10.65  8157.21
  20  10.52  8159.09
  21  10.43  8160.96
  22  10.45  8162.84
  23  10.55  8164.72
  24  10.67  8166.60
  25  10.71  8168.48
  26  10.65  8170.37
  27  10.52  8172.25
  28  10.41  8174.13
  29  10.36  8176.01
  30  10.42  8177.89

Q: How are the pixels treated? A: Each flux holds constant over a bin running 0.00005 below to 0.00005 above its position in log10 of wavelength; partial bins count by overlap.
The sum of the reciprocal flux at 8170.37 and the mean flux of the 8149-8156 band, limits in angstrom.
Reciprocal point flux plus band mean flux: 10.88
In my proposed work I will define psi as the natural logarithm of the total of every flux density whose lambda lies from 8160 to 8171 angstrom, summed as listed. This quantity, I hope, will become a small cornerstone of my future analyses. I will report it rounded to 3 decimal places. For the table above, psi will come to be 4.150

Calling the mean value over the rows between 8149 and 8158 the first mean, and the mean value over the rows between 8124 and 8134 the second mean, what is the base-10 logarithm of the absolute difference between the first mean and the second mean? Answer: -0.83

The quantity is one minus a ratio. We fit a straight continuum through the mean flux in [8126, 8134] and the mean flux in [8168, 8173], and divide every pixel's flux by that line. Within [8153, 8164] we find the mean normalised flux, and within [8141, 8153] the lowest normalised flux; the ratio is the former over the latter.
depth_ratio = -0.008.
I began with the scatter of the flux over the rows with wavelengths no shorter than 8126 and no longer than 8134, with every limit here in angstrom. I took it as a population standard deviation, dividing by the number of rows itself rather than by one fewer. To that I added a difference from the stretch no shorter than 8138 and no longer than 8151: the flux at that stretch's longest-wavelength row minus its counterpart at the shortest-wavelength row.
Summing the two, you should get 0.20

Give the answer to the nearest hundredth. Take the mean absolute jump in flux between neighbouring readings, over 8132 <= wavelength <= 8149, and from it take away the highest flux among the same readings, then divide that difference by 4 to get -2.69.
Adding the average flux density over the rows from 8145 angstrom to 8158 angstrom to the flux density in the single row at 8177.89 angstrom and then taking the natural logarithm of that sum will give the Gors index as 3.053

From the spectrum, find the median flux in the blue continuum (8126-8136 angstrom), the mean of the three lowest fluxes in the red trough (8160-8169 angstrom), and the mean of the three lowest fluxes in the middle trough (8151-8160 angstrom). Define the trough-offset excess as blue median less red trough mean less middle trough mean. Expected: -10.23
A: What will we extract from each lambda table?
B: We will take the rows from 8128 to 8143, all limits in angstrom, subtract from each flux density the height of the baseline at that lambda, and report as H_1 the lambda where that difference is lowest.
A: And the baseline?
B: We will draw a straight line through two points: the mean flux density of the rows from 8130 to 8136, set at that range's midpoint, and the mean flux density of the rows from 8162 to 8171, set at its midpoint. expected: 8142.19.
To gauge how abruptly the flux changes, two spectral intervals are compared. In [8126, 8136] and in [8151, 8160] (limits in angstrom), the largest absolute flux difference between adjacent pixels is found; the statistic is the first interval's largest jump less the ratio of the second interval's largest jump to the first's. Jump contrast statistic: -1.2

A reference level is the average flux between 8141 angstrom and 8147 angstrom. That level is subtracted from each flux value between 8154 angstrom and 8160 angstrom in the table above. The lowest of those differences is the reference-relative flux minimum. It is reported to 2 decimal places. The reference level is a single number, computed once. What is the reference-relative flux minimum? -0.14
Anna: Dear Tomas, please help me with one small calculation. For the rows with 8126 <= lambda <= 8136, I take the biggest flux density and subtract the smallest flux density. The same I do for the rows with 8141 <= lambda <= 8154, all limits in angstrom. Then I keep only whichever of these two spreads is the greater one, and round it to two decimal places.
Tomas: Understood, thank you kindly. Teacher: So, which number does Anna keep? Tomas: 0.26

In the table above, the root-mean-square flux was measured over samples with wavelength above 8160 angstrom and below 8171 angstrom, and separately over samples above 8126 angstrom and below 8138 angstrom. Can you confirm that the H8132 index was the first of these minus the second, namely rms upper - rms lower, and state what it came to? -0.245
